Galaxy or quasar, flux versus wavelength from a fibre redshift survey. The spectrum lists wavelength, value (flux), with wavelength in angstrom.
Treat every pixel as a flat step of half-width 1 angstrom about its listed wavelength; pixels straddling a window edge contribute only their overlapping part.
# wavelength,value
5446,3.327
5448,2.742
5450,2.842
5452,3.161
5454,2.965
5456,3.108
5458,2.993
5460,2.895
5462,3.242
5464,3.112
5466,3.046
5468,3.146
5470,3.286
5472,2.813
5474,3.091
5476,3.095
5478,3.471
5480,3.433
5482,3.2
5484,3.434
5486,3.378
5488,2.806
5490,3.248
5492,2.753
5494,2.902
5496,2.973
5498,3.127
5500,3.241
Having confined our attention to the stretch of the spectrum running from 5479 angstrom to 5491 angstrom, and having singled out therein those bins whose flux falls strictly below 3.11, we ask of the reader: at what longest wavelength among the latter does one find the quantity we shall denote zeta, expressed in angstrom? 5488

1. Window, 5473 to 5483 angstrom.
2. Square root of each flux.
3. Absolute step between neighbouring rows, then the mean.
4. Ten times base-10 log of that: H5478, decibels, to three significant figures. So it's -13.5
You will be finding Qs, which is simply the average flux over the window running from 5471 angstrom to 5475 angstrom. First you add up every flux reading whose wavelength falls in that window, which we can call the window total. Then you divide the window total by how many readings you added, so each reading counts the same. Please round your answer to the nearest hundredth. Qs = 2.95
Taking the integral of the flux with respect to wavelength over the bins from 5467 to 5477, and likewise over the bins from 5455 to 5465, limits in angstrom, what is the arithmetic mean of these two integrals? 30.8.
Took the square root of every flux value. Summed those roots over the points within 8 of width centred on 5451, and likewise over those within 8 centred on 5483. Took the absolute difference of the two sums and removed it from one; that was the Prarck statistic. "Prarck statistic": 0.51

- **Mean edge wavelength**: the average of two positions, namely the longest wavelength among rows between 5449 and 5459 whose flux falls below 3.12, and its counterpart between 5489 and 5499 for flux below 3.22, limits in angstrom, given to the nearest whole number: 5478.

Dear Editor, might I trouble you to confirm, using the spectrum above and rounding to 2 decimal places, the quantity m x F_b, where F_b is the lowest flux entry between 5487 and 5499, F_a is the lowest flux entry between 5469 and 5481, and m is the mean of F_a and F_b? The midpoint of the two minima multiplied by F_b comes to 7.66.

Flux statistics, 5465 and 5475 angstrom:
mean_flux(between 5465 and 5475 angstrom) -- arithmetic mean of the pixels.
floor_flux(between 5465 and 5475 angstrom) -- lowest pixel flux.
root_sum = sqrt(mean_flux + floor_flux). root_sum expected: 2.427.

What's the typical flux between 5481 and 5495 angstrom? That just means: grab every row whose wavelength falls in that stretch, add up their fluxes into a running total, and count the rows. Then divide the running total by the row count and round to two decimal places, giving 3.10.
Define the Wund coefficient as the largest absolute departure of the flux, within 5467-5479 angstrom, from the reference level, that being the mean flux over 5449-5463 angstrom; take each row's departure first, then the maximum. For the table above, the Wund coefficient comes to 0.44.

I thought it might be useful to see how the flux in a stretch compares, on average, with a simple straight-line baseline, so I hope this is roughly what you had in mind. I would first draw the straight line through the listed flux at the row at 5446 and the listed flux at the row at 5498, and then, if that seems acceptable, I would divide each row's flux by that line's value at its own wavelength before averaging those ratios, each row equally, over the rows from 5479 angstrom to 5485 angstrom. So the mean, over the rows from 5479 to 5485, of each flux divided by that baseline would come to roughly 1.05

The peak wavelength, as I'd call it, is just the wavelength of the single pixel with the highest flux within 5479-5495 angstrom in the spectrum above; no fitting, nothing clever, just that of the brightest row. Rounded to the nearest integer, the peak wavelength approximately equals 5484 angstrom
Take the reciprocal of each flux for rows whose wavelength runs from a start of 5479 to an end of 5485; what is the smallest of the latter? 0.291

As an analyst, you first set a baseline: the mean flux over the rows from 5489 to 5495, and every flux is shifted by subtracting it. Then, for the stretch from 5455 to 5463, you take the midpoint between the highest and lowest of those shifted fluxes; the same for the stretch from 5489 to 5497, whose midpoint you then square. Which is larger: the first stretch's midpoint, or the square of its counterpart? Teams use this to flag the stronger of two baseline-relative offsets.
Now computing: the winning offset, 0.10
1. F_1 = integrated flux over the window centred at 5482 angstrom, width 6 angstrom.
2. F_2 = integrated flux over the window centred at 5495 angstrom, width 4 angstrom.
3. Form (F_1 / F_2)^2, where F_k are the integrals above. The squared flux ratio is 2.94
